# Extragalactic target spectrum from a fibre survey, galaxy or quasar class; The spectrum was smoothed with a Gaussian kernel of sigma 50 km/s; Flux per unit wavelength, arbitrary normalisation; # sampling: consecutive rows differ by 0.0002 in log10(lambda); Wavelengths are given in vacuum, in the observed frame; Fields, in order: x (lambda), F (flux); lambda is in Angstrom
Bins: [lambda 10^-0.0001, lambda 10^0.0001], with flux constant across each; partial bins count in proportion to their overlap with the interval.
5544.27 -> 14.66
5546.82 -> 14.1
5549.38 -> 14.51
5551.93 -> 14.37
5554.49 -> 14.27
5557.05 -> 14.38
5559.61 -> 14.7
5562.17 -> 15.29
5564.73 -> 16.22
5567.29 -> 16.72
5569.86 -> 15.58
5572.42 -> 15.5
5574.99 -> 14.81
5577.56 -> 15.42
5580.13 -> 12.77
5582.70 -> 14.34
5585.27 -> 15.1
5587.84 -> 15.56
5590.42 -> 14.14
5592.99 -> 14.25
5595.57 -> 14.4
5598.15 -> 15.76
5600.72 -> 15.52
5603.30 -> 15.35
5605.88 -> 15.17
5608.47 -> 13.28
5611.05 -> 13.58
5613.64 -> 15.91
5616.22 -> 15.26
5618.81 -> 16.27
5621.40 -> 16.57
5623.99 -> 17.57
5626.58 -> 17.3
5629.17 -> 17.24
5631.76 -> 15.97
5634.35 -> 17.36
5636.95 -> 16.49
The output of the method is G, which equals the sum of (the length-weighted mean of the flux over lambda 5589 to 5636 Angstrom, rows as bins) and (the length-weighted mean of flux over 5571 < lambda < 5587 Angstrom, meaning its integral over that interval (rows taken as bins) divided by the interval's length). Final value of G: 30.3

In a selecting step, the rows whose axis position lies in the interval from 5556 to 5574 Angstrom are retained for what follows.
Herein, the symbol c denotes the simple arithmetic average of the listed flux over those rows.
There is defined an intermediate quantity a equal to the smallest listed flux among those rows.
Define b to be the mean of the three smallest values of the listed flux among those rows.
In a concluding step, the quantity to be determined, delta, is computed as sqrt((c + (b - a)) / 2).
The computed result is 2.82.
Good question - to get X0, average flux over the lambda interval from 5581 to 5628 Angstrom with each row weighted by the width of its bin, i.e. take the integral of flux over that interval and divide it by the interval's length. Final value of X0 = 15.3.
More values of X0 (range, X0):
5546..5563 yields 14.5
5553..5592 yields 15.0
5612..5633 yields 16.5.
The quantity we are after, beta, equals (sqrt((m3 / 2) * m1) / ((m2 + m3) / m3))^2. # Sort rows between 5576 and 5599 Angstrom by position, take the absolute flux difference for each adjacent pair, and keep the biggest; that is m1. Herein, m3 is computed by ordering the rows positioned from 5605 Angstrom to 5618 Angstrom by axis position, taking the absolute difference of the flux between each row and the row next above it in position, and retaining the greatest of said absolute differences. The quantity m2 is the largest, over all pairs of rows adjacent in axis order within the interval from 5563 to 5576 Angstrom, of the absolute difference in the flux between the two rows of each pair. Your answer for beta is 1.39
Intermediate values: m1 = 2.65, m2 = 1.14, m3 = 2.3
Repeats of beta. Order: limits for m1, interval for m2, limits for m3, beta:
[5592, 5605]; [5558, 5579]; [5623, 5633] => 0.24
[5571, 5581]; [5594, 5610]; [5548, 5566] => 0.13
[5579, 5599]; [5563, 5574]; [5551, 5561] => 0.01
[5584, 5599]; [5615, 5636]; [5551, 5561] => 0.01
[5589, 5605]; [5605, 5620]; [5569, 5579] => 0.02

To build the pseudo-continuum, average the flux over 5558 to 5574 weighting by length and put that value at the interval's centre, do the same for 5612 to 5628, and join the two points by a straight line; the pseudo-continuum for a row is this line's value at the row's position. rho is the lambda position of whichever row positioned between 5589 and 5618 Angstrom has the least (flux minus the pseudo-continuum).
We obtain 5608.47 Angstrom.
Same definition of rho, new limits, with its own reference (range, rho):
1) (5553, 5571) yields 5554.49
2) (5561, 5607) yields 5580.13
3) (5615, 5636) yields 5616.22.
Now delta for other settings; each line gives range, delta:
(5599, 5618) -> 2.79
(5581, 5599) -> 2.73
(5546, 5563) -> 2.71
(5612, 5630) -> 2.93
